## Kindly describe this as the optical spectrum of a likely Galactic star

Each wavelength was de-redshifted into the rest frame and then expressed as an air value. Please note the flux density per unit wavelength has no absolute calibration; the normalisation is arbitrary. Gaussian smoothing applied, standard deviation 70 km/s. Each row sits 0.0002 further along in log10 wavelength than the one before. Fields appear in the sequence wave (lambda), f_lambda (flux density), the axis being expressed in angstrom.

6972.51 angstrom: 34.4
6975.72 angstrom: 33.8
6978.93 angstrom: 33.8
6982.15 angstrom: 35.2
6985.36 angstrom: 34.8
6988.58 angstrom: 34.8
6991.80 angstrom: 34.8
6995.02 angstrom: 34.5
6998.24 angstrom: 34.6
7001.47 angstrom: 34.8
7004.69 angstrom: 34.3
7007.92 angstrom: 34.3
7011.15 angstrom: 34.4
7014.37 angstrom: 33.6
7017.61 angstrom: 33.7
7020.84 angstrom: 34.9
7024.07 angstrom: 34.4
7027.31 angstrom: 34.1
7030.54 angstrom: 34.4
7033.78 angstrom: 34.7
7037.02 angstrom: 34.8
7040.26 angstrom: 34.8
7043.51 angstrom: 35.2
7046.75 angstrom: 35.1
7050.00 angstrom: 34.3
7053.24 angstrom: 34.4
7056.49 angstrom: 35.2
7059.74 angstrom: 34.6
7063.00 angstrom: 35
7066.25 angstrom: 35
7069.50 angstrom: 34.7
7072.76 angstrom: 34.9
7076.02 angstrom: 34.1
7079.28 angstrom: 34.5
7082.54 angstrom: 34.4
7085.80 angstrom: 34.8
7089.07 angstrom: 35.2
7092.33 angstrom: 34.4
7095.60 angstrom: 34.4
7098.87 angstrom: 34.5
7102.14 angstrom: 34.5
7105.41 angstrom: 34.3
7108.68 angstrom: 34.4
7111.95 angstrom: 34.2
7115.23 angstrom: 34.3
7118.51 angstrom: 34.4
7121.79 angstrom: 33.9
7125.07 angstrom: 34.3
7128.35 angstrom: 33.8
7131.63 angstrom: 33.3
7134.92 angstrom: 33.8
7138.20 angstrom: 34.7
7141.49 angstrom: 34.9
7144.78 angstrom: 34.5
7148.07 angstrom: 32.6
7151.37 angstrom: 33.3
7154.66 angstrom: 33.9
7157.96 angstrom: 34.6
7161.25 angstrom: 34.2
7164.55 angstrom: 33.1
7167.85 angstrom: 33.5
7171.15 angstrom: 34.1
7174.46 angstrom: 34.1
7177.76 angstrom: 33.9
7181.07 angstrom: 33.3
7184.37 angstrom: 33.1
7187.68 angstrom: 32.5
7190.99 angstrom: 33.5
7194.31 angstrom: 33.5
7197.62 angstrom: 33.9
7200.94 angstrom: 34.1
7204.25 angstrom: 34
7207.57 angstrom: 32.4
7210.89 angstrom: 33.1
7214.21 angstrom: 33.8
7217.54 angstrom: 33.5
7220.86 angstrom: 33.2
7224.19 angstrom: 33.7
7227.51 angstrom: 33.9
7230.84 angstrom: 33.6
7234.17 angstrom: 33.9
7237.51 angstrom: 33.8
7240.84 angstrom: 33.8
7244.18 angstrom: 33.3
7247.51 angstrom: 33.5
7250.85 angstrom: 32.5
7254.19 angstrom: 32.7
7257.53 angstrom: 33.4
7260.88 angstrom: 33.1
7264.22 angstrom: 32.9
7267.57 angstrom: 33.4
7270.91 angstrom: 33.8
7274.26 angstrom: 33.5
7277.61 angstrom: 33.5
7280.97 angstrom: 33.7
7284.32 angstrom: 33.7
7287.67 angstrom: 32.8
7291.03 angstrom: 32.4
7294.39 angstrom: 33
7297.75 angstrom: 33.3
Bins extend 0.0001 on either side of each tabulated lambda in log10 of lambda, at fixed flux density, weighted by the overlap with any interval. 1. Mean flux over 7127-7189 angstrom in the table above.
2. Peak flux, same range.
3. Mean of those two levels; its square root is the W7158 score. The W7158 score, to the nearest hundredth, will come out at 5.86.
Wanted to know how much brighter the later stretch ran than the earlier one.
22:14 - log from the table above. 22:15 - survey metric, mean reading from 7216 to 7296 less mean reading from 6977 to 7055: -1.17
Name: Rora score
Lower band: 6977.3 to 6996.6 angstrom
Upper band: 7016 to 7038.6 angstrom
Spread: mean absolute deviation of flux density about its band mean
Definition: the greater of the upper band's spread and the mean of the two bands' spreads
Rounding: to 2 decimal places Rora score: 0.33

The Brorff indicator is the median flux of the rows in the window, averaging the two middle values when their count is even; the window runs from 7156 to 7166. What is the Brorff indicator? 34.2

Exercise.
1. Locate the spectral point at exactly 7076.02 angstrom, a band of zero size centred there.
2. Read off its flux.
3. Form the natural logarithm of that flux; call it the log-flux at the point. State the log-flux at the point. 3.53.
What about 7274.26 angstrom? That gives 3.51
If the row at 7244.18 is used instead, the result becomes 3.51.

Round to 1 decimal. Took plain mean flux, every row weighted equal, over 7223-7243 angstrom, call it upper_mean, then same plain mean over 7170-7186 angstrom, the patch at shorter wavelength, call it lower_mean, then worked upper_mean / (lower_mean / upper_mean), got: 33.9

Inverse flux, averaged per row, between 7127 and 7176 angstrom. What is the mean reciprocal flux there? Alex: 0.0295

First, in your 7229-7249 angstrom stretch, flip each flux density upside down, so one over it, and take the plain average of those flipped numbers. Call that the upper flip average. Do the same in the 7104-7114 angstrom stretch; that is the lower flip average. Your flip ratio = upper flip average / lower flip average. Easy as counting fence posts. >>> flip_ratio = 1.02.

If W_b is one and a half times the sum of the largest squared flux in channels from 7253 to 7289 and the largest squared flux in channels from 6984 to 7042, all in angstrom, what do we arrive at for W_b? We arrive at 3541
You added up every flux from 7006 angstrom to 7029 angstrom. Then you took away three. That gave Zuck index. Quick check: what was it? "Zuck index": 236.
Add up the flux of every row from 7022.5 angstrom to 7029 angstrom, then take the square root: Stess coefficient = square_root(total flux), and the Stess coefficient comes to 8.3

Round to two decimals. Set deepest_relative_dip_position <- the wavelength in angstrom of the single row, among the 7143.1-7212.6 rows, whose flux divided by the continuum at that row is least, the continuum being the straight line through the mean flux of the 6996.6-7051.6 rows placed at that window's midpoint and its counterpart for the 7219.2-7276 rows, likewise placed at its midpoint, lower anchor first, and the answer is 7148.07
